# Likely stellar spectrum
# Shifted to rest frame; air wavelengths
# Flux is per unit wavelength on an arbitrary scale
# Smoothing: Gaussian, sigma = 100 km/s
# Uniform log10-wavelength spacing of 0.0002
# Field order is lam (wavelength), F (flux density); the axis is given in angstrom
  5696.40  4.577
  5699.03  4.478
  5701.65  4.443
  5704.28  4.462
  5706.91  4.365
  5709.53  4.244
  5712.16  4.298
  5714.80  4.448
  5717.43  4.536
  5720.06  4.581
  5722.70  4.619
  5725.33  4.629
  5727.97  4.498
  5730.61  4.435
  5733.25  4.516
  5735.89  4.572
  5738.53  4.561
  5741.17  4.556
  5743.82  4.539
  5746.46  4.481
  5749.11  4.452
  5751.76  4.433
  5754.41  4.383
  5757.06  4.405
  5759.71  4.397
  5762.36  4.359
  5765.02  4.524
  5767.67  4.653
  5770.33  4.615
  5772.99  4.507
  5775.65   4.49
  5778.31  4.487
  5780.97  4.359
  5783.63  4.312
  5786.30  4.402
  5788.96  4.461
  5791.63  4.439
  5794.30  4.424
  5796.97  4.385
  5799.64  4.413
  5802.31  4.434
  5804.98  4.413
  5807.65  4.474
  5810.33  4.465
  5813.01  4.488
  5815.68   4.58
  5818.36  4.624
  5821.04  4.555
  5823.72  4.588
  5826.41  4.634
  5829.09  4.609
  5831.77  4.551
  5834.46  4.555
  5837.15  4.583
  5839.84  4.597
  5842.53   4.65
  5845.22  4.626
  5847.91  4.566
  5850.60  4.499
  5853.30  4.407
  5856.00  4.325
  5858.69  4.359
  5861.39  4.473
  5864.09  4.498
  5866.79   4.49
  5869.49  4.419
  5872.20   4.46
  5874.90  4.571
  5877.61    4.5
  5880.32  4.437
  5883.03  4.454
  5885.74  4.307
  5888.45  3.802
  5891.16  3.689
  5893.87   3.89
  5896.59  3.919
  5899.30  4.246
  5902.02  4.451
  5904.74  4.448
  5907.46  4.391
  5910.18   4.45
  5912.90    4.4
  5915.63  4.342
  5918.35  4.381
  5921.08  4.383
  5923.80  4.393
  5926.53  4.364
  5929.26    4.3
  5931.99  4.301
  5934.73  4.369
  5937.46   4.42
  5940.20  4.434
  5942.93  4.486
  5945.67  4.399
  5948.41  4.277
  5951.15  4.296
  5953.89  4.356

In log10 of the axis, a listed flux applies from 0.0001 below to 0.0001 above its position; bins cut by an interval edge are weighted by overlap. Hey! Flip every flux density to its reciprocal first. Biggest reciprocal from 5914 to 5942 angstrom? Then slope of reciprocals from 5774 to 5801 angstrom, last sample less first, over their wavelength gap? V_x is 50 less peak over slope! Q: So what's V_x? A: -1386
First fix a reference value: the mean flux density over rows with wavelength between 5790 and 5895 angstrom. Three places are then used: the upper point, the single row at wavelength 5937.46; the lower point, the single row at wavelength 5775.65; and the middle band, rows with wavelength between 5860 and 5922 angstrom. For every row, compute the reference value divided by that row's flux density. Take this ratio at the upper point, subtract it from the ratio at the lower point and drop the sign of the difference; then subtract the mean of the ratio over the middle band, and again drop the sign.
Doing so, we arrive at 1.02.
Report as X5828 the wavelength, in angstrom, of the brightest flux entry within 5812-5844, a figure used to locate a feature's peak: 5842.53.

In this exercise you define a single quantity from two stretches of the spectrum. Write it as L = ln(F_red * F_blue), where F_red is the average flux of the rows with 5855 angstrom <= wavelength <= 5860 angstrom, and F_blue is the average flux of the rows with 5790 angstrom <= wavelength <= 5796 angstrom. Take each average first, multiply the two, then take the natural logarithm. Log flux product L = 2.957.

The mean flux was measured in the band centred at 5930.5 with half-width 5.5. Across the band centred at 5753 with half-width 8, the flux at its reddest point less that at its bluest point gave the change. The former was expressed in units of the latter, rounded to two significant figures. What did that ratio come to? -52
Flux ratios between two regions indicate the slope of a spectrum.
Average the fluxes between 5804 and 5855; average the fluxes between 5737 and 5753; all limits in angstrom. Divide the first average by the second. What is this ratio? 1.01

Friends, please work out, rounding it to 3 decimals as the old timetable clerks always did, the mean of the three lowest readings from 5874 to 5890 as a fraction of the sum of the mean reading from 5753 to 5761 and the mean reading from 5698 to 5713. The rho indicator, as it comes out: 0.476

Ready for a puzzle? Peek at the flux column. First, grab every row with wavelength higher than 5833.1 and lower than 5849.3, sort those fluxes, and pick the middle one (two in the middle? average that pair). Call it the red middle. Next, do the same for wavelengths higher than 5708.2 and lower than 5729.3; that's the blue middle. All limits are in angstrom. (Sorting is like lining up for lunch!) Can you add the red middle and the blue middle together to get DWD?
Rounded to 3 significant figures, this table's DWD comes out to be 9.11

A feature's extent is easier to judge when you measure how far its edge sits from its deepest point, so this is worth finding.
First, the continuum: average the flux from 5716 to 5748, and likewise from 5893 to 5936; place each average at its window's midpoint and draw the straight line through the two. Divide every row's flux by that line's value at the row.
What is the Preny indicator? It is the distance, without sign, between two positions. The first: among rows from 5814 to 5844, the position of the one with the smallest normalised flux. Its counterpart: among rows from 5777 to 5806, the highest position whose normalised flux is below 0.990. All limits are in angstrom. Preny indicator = 21.4 angstrom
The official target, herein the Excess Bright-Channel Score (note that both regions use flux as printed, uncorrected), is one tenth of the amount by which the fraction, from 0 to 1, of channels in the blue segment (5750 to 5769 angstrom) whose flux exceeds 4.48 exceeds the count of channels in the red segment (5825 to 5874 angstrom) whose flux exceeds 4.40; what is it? -1.6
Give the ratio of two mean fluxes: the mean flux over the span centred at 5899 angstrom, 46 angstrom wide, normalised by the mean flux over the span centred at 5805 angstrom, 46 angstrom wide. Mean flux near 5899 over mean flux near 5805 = 0.95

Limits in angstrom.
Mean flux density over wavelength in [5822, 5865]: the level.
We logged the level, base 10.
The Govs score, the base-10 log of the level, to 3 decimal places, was 0.656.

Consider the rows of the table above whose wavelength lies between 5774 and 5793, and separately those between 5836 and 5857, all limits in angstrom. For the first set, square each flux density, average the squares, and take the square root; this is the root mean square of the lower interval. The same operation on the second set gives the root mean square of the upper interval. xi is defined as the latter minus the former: 0.11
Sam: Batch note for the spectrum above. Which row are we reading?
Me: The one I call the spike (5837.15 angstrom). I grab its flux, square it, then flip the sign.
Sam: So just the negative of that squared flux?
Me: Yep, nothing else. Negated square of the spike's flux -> -21.0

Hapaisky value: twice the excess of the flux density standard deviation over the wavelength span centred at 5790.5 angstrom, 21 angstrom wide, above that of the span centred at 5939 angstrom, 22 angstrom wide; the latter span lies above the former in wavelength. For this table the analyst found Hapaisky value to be -0.05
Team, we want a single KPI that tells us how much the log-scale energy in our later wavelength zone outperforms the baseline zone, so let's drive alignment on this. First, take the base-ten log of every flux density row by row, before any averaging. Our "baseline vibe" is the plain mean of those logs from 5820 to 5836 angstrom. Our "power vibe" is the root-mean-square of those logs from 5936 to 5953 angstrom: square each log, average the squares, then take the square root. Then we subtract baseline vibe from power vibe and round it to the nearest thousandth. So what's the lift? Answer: -0.019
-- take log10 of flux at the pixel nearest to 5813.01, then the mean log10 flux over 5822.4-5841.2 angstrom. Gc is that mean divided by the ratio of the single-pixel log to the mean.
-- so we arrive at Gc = 0.671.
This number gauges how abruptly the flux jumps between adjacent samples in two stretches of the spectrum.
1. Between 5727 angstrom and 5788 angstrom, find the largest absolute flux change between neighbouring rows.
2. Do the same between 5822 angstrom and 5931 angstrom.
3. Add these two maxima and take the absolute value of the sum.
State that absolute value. 0.67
